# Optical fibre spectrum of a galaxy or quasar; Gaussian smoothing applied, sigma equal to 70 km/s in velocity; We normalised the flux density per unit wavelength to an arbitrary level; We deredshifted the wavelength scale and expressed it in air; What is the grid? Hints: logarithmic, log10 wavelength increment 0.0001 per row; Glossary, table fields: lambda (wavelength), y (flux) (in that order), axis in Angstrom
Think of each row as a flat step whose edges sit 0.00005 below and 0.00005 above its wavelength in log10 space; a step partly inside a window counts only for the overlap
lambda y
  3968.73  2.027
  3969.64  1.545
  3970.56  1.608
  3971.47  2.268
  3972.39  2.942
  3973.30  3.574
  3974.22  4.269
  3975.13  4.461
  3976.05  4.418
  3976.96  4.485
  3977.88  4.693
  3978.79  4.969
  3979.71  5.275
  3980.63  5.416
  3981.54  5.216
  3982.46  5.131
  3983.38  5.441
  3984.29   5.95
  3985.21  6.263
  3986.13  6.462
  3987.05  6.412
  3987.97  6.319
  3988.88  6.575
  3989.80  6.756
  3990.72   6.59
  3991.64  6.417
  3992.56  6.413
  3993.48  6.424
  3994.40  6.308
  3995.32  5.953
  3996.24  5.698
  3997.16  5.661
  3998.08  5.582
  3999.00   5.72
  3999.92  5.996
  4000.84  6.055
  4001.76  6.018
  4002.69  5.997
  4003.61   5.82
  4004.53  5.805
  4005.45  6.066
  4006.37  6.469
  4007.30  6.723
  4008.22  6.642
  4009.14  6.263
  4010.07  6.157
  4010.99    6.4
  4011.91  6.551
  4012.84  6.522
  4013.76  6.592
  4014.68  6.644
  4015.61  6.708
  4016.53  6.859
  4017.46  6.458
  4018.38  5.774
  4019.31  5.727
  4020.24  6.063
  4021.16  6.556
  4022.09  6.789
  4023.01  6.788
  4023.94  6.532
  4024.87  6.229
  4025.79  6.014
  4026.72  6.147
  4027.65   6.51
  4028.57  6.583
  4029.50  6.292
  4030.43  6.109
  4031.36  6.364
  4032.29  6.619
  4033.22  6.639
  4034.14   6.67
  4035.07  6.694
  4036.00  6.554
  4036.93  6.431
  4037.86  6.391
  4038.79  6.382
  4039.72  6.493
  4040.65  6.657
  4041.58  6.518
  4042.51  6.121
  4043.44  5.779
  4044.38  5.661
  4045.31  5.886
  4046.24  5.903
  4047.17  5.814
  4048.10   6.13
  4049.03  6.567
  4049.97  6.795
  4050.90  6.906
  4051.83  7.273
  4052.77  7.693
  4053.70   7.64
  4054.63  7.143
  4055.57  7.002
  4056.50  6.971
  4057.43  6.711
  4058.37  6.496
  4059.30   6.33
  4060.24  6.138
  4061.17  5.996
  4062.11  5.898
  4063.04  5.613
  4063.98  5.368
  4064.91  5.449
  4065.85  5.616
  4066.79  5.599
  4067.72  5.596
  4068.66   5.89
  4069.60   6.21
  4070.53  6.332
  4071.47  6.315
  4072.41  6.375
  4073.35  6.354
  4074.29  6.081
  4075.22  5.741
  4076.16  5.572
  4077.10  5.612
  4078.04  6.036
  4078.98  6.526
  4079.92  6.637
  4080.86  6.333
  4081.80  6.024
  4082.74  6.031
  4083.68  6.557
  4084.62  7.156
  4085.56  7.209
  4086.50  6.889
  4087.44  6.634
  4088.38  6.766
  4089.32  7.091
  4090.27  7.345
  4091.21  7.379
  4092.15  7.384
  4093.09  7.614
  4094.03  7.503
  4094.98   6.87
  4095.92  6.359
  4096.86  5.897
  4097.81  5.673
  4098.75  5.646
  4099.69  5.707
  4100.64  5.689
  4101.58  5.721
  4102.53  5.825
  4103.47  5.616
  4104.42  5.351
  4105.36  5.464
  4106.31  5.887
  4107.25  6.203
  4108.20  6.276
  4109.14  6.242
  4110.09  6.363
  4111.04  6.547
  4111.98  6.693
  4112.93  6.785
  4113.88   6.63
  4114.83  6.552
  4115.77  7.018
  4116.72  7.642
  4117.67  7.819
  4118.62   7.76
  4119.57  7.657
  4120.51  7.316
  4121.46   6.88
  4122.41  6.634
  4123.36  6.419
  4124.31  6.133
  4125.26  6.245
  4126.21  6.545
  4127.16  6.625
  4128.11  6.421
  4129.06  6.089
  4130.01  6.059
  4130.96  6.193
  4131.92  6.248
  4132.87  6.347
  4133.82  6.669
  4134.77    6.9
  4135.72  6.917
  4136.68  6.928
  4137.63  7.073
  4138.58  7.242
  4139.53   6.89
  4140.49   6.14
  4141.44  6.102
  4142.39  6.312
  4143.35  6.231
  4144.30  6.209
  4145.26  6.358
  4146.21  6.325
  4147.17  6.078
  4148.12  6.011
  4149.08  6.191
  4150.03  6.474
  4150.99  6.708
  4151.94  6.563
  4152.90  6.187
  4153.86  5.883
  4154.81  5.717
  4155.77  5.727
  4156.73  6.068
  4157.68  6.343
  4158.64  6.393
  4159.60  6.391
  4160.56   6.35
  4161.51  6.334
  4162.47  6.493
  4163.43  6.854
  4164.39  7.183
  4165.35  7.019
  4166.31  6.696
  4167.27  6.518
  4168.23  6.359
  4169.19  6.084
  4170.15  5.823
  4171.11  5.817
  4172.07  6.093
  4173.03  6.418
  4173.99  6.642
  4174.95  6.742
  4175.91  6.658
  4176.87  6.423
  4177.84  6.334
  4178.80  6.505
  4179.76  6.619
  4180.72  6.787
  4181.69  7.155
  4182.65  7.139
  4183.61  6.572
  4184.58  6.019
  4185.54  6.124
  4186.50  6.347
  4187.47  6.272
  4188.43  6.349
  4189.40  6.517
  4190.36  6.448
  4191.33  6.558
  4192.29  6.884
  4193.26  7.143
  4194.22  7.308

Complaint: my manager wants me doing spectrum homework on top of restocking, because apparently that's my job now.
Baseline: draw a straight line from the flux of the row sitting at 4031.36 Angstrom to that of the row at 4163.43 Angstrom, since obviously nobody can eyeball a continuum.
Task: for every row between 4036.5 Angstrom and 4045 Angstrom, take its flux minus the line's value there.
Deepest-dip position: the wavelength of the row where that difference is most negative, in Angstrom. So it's 4044.38 Angstrom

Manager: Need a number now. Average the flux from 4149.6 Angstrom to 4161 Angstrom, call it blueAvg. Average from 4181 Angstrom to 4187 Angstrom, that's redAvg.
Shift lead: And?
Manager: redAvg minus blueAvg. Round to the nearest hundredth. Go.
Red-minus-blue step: 0.33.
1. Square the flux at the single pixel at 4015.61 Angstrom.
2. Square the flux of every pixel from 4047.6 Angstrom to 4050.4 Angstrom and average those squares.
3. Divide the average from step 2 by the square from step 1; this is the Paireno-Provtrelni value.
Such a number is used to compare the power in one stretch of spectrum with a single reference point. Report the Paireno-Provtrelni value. 0.94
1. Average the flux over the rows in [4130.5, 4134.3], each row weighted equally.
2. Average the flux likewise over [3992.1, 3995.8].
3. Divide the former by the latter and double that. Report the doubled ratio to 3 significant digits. 2.03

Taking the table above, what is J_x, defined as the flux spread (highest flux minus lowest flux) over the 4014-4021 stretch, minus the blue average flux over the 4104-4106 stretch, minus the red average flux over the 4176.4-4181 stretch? -10.8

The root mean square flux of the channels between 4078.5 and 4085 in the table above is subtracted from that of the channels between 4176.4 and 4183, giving 0.2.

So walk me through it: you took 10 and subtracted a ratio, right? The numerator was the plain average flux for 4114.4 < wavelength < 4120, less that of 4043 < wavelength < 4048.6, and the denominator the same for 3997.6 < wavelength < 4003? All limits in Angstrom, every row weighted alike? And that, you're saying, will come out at 9.7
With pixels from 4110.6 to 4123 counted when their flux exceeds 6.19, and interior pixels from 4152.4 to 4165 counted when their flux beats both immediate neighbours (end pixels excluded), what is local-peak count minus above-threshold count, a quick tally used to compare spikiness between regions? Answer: -12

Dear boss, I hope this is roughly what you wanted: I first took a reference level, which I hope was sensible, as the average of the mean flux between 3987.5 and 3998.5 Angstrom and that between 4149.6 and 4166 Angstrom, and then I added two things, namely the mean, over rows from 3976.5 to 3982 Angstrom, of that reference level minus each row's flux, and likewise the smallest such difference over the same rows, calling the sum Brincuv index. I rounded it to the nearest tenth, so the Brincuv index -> 2.2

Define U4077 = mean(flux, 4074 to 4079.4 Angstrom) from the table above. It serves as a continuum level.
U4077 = 5.9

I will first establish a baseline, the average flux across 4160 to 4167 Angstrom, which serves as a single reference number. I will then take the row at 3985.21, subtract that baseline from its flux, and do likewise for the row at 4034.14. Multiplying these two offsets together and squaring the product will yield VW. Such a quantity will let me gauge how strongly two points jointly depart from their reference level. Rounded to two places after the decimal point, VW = 0.00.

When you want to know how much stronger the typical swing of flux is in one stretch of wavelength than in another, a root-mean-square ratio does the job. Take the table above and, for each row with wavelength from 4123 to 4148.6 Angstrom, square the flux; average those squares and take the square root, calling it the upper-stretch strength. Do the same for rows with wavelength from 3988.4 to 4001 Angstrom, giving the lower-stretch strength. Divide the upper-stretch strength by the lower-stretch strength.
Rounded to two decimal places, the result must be 1.05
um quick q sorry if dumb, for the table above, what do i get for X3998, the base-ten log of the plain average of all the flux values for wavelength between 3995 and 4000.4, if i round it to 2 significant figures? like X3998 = 0.76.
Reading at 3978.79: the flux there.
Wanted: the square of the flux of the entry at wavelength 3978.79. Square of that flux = 25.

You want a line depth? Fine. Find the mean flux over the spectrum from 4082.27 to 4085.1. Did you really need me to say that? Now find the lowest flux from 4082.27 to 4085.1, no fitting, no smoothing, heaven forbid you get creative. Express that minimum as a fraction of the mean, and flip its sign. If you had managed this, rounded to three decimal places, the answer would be -0.916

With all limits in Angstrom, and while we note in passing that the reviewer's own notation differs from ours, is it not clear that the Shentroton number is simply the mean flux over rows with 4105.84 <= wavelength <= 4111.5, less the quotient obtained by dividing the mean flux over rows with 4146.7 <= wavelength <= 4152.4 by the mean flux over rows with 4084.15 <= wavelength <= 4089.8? 5.3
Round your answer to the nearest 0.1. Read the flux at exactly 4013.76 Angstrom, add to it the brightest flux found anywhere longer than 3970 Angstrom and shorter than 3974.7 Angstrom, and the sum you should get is 10.9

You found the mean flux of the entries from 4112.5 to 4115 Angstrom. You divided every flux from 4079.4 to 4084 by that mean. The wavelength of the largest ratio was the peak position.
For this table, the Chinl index 4079.92 Angstrom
